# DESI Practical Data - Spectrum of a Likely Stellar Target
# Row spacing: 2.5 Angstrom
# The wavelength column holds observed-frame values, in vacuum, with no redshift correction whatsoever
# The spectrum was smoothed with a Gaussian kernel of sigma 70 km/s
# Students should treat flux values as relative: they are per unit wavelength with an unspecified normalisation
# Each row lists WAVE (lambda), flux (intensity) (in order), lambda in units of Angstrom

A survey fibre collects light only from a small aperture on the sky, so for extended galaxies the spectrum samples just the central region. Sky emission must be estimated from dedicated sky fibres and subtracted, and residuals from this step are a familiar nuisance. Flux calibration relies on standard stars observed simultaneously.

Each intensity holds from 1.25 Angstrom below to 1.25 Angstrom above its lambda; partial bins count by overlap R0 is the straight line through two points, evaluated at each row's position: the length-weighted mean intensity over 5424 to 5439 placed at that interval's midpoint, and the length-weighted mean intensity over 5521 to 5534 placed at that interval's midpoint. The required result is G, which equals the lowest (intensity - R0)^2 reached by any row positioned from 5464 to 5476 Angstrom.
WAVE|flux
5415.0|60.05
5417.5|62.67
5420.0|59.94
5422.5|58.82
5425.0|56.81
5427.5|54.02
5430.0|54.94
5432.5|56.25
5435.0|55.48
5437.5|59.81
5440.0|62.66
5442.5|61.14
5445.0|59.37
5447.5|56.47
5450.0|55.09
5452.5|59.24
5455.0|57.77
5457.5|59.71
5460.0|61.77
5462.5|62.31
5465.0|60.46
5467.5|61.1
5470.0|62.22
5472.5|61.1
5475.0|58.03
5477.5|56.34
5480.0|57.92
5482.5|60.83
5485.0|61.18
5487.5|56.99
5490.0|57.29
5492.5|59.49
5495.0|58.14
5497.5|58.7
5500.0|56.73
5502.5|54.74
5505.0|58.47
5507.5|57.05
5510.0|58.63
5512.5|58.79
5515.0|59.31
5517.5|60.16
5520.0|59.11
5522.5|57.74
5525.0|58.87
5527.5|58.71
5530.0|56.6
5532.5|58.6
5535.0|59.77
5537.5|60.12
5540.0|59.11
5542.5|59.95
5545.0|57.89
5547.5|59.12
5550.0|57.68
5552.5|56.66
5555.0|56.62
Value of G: 0.78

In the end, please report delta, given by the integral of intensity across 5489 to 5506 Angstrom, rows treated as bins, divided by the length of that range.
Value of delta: 58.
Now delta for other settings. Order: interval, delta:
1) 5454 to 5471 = 61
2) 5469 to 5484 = 59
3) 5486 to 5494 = 58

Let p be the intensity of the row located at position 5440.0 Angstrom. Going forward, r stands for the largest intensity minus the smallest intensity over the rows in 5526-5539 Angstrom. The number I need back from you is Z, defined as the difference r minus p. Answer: -59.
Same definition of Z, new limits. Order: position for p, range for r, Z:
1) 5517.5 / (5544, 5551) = -59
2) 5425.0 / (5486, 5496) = -54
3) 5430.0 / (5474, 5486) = -50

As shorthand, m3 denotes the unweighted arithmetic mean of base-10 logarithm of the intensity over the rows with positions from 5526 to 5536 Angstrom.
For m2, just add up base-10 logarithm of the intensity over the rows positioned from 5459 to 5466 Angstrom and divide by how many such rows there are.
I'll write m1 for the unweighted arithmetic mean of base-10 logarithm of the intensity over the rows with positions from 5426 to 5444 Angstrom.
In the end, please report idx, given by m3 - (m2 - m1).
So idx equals 1.74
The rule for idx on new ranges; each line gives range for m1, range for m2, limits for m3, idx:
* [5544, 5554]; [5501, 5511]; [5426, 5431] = 1.74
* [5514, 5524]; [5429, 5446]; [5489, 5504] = 1.76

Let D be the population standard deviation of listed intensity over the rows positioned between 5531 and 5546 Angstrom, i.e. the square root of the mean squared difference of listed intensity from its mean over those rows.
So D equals 0.8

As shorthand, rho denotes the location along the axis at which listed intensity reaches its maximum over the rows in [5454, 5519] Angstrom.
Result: 5462.5 Angstrom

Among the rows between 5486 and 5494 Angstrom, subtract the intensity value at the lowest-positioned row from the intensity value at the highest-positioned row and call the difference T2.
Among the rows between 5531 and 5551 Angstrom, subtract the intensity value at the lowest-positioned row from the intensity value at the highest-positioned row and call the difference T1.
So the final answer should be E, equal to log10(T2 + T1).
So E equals 0.20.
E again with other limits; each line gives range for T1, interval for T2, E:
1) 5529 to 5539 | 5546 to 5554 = 0.03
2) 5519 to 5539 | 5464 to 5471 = 0.44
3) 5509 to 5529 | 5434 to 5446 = 0.60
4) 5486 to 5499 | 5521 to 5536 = 0.57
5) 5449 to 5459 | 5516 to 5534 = 0.49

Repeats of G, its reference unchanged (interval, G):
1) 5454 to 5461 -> 1.01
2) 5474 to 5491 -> 0.02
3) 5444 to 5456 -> 0.02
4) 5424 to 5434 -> 0.01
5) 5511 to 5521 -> 0.85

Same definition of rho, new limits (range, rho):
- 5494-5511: 5497.5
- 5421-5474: 5440.0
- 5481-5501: 5485.0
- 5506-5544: 5517.5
